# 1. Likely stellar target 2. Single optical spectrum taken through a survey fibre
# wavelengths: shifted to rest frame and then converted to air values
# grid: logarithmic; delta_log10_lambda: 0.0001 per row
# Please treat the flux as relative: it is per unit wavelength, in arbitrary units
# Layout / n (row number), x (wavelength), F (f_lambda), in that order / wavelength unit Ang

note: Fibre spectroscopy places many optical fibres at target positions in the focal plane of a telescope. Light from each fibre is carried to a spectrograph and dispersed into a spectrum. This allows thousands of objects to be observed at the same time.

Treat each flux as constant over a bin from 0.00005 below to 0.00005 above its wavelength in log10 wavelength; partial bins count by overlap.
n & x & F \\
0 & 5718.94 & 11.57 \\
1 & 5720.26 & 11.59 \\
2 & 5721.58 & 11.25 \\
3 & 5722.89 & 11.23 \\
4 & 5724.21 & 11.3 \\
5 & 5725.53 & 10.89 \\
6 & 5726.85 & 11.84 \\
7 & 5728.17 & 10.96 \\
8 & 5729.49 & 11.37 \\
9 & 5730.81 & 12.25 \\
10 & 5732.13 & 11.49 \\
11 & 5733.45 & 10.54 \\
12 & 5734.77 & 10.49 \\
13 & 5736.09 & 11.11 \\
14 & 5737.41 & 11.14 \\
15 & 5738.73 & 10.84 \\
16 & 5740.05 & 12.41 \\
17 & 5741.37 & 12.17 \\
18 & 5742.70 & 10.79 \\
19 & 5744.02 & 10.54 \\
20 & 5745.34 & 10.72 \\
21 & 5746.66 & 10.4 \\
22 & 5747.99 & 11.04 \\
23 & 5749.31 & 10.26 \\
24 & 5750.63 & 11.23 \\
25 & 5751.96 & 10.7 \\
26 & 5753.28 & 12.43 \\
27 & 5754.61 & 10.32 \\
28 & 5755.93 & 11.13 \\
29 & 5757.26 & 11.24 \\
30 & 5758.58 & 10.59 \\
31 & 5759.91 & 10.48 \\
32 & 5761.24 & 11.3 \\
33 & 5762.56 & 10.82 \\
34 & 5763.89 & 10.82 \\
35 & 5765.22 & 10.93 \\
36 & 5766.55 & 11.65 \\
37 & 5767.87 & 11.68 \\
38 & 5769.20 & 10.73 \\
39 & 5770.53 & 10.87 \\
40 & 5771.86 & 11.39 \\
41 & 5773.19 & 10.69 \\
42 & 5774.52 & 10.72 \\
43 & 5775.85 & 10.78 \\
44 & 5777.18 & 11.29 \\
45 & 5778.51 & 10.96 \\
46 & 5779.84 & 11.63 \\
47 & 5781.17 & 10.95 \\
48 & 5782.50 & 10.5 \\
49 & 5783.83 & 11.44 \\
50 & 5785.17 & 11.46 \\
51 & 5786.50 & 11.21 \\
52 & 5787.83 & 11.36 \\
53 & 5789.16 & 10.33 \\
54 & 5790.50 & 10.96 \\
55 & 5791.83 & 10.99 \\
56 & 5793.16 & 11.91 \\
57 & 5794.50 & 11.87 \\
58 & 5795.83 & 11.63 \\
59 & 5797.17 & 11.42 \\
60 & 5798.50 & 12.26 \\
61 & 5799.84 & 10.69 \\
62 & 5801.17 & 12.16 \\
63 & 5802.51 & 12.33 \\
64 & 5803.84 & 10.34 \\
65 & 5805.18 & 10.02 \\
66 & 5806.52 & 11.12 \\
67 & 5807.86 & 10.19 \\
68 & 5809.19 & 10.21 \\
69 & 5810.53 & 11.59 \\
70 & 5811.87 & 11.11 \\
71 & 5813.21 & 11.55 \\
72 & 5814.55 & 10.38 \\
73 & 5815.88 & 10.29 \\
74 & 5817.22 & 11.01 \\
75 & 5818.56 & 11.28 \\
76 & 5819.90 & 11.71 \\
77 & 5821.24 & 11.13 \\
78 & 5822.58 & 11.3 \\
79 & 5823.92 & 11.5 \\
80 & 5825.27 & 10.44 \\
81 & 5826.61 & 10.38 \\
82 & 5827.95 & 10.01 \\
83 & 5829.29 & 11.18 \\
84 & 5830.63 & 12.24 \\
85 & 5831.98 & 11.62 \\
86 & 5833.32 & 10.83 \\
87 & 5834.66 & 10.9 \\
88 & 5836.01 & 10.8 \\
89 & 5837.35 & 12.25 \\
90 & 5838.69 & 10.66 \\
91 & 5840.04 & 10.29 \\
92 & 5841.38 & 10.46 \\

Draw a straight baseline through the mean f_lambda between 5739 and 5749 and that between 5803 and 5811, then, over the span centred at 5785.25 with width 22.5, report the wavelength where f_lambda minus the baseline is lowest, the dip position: 5789.16 Ang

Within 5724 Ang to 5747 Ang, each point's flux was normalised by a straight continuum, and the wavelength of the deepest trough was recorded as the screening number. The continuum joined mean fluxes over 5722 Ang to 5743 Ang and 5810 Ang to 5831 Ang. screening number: 5746.66 Ang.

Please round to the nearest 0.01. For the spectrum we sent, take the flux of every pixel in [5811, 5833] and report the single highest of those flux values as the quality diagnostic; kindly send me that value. 12.24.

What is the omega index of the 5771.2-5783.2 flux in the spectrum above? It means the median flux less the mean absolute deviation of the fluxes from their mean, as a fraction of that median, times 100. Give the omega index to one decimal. 97.3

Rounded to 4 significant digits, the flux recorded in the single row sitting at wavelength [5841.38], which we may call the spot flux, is 10.46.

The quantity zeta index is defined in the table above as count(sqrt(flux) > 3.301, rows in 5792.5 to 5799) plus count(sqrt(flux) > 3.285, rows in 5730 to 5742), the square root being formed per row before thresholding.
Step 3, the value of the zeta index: 12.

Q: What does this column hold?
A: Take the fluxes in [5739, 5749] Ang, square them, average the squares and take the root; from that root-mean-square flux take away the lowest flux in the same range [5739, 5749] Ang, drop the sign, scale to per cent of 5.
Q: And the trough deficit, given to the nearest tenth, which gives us 15.6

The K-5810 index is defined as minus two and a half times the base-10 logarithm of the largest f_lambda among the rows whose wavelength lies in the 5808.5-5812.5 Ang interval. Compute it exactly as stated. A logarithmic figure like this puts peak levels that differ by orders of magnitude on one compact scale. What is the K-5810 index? -2.66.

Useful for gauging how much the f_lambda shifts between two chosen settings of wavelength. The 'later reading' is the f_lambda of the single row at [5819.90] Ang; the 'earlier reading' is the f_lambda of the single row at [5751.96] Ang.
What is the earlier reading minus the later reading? -1.0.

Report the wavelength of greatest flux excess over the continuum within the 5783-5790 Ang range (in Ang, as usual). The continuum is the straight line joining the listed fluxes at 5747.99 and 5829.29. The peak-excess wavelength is 5785.17 Ang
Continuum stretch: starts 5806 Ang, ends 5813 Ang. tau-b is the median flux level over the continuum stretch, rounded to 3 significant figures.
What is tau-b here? 11.1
